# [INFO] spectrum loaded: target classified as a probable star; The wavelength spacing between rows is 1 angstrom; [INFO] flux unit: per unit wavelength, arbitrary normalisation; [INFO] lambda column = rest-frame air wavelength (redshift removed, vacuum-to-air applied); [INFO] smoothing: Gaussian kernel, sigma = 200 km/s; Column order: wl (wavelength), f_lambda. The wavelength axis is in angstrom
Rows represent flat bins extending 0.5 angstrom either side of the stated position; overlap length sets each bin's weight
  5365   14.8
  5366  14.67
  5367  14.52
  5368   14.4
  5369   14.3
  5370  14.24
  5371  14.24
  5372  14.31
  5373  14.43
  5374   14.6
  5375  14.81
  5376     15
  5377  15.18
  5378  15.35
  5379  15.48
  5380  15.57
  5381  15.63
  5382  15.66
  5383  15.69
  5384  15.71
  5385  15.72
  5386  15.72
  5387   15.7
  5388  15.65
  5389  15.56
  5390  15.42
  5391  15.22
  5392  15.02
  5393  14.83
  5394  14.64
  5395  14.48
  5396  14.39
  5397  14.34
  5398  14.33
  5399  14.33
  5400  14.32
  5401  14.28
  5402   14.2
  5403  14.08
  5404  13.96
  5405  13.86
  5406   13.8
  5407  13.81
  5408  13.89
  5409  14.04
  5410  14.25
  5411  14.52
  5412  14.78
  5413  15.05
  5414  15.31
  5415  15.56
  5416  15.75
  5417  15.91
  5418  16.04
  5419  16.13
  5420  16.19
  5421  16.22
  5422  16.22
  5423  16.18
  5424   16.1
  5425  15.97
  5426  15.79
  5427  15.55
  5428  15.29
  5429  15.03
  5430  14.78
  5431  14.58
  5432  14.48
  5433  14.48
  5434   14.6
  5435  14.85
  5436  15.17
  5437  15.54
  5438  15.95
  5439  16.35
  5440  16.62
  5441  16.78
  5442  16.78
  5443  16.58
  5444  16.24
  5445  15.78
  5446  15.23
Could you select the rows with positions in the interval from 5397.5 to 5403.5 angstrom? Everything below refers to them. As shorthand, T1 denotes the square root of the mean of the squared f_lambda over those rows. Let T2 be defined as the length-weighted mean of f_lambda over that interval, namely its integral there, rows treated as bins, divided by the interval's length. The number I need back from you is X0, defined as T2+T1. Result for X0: 28.5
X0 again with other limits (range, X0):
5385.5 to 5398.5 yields 30.1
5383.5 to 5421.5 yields 29.9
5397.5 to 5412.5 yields 28.3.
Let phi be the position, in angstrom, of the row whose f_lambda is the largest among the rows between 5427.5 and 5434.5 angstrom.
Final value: 5428 angstrom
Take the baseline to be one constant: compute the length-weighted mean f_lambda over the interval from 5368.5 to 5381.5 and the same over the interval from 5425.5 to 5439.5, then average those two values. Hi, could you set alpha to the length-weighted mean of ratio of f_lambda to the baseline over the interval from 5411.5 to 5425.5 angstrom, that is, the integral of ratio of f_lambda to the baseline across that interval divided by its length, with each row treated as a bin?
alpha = 1.05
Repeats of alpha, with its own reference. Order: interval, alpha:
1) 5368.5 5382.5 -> 0.99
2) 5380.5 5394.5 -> 1.03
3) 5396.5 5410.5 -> 0.94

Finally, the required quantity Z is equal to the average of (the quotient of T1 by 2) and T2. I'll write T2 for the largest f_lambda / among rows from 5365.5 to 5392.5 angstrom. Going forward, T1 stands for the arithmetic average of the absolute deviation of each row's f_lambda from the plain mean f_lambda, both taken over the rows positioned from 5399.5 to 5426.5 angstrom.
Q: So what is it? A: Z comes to 8.08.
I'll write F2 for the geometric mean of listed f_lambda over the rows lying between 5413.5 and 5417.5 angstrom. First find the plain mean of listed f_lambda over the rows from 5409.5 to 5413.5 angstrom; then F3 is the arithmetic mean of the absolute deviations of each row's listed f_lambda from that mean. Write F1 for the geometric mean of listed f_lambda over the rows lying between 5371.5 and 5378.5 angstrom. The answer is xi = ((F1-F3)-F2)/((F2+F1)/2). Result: -0.07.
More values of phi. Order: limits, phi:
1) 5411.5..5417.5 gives 5417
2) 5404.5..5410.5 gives 5410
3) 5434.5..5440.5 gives 5440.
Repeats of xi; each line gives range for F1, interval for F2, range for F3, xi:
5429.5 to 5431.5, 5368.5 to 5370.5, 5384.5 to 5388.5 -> 0.03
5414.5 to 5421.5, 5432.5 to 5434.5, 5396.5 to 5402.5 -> 0.09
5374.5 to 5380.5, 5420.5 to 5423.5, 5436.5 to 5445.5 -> -0.09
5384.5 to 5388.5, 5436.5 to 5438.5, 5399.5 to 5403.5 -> -0.01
